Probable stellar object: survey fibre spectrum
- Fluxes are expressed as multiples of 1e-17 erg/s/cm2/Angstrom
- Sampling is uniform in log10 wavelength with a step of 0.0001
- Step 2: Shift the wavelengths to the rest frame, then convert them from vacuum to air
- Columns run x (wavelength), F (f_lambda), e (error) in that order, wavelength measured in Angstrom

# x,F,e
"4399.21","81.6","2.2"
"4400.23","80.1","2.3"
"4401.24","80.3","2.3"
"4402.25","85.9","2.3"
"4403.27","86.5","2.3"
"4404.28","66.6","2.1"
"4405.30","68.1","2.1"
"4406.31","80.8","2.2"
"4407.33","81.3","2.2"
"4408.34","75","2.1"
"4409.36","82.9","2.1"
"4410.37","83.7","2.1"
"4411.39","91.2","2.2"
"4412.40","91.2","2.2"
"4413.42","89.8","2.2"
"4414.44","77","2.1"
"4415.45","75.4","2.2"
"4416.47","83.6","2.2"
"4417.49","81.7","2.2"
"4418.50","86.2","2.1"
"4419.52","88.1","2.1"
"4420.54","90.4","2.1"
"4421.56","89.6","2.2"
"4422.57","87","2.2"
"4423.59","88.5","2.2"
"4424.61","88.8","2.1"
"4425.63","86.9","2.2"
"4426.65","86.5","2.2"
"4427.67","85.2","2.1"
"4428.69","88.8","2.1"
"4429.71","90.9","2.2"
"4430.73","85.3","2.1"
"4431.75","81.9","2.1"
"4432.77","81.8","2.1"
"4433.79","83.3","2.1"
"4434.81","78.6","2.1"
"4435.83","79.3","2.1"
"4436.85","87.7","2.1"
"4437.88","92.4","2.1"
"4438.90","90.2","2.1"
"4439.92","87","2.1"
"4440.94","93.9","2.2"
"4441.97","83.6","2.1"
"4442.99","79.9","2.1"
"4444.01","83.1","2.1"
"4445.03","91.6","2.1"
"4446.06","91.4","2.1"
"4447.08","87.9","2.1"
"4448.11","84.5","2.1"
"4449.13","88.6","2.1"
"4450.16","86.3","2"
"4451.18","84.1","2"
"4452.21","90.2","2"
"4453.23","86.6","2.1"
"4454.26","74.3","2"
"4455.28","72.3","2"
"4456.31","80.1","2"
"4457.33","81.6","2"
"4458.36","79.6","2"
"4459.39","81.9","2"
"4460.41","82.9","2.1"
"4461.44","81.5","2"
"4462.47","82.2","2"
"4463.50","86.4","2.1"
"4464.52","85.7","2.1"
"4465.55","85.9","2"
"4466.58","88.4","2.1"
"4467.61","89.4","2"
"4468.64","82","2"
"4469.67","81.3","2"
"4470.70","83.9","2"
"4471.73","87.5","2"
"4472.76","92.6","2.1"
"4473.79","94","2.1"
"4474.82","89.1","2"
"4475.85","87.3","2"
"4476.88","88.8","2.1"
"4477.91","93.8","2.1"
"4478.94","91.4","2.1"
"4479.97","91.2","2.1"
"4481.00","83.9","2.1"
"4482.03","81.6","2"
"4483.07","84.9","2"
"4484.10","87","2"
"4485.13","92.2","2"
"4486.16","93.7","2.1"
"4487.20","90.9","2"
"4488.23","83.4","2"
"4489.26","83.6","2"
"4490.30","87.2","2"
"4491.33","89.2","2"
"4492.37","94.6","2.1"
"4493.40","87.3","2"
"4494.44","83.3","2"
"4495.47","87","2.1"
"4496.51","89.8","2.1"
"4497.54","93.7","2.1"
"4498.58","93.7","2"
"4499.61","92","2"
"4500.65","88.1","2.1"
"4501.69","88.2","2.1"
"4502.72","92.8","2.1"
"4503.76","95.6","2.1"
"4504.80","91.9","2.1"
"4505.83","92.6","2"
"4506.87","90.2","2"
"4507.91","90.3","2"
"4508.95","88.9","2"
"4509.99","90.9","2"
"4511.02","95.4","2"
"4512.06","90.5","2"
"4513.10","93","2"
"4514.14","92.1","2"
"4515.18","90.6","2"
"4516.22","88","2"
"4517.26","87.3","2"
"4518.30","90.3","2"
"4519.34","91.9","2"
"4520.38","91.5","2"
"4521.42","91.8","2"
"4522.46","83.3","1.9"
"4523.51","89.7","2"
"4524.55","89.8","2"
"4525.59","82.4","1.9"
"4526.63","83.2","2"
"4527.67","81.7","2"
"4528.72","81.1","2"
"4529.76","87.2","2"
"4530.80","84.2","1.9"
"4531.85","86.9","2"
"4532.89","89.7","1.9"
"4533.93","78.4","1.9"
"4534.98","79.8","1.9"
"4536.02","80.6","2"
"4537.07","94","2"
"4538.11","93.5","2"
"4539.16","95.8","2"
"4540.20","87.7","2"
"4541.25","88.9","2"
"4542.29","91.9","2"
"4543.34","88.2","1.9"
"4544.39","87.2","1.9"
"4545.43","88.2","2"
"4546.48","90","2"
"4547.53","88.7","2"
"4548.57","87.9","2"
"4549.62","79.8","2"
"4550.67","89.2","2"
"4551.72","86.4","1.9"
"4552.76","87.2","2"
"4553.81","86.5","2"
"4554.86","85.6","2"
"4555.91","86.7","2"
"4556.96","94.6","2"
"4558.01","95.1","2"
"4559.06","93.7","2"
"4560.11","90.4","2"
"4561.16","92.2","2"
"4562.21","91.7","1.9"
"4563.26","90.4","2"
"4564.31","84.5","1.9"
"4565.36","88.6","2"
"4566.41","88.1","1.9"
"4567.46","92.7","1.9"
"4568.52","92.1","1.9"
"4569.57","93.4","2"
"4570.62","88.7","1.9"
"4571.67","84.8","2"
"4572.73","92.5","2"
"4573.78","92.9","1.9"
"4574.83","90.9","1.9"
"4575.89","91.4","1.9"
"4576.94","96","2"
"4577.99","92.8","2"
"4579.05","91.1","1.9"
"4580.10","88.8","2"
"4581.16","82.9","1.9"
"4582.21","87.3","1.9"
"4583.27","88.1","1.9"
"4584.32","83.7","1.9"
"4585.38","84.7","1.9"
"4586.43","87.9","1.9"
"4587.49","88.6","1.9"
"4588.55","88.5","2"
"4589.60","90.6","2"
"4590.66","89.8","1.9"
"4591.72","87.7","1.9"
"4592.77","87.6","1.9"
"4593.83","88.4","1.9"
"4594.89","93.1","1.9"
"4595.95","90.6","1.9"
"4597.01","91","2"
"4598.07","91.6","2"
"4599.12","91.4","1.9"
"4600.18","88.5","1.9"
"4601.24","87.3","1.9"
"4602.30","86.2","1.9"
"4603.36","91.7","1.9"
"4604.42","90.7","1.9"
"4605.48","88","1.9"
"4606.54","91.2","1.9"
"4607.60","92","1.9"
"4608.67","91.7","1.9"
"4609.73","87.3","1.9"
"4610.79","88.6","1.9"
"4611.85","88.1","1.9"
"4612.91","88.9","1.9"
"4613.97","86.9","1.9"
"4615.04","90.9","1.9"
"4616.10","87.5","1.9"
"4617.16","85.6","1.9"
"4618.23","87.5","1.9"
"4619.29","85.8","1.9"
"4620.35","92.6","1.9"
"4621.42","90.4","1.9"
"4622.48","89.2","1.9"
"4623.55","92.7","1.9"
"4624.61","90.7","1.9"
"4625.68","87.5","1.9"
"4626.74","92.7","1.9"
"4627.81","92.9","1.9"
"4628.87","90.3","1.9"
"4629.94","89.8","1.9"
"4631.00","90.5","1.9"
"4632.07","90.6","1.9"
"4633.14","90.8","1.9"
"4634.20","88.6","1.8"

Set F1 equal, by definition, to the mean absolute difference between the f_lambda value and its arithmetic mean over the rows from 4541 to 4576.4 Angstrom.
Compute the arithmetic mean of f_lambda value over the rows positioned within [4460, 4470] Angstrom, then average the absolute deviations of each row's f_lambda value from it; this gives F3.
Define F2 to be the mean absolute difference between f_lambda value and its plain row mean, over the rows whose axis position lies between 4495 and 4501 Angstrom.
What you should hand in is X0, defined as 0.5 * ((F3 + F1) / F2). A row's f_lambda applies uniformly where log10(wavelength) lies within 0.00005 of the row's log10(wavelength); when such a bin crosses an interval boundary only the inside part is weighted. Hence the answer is 1.1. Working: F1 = 2.6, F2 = 2.4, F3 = 2.6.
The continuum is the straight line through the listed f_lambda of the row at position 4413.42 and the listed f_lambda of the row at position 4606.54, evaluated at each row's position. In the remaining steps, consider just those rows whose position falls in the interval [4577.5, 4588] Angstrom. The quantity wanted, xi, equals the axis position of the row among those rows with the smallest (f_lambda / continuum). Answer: 4581.16 Angstrom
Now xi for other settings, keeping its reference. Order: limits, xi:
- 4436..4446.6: 4442.99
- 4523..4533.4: 4528.72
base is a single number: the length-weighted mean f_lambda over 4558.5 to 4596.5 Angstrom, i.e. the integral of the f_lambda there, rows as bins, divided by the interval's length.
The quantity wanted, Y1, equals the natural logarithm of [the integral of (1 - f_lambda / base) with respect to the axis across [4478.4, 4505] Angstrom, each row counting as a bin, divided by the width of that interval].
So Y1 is -5.2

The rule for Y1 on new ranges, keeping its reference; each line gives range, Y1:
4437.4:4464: -2.9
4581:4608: -4.8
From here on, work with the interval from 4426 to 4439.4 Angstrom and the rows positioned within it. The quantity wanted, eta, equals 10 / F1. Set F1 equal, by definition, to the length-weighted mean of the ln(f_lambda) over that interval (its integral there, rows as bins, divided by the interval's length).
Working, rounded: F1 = 4.45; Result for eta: 2.25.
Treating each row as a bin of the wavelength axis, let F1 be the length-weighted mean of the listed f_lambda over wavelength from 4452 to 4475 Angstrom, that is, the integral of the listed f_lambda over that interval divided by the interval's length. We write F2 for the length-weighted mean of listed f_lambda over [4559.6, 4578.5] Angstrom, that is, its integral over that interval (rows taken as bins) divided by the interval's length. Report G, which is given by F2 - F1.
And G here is 6.6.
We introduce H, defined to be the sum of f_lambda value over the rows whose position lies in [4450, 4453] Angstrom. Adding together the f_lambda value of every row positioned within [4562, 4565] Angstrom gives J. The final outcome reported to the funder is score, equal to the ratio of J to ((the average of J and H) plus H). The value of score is 0.509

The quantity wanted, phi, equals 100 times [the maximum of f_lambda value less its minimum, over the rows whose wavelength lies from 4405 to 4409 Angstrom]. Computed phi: 1320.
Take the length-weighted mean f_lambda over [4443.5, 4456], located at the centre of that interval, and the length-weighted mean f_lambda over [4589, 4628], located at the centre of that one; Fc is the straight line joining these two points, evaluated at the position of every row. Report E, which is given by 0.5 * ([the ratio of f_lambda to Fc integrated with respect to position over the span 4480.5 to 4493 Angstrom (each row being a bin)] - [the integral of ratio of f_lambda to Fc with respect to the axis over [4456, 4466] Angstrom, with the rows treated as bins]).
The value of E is 2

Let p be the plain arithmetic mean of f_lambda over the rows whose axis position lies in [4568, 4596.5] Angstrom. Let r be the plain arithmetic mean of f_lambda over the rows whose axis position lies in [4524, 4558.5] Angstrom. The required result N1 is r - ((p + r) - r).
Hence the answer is -2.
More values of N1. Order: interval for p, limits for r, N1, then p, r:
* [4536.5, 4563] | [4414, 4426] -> -4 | 89.6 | 85.3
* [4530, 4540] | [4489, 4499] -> 2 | 87.0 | 88.9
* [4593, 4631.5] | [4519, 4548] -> -2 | 89.7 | 87.4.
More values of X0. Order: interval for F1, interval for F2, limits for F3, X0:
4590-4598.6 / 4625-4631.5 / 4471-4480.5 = 1.3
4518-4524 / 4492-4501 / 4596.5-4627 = 0.7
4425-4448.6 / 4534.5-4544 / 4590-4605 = 0.6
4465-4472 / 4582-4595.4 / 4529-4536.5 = 2.0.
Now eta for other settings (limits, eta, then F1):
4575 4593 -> 2.23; 4.49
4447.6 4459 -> 2.27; 4.41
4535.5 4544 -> 2.22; 4.50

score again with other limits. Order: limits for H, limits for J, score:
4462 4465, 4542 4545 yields 0.519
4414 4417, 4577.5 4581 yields 0.556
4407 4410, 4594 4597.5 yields 0.554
